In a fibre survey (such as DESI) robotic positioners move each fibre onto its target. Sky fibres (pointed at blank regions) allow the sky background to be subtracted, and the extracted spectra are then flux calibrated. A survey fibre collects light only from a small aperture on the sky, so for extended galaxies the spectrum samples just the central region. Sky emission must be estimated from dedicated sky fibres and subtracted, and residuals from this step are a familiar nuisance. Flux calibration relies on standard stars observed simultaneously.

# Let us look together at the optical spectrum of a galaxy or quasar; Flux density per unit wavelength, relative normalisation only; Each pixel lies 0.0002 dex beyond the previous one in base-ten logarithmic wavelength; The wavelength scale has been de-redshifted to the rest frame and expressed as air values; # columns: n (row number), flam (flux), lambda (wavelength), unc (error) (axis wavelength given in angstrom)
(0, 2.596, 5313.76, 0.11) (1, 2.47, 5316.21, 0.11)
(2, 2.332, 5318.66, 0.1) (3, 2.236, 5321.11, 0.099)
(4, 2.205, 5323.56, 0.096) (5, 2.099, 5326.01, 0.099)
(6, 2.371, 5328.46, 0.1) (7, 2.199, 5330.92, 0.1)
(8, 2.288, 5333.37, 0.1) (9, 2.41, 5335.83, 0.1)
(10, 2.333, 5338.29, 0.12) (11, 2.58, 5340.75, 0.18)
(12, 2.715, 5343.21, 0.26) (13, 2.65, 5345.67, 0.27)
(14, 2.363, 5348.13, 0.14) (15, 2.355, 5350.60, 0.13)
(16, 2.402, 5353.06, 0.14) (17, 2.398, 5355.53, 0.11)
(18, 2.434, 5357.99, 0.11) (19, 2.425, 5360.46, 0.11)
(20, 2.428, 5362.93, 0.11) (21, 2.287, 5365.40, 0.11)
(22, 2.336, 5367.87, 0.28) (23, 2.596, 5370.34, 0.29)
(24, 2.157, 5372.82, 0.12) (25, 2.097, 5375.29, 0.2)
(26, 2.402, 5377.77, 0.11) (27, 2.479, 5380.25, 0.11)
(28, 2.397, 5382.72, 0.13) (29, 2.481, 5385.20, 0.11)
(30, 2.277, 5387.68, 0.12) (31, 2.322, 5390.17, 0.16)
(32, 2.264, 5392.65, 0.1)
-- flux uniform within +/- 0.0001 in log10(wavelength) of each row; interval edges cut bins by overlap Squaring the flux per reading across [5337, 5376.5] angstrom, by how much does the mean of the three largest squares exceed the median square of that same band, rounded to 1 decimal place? 1.3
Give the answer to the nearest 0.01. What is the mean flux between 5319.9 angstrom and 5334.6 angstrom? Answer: 2.23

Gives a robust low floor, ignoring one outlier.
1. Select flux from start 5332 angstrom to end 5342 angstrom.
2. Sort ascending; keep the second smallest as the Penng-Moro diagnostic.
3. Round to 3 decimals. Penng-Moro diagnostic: 2.333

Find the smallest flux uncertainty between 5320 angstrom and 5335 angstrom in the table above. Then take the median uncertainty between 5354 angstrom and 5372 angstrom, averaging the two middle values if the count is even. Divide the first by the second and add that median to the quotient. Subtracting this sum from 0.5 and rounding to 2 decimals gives -0.48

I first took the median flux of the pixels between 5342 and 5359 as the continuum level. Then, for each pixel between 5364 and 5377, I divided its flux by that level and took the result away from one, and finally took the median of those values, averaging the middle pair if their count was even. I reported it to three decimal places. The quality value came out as 0.048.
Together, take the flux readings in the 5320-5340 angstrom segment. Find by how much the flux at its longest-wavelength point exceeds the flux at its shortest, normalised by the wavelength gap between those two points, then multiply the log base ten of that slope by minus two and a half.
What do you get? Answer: 5.62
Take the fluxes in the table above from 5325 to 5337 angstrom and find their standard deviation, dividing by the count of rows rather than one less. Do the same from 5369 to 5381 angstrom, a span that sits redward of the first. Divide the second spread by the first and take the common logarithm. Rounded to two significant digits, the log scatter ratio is 0.22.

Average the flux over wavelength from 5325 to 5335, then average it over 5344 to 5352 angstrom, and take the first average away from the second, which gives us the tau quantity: 0.22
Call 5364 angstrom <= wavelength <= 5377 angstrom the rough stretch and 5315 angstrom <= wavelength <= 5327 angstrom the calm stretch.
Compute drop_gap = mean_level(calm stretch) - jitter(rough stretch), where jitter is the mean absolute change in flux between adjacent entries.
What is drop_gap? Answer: 2.07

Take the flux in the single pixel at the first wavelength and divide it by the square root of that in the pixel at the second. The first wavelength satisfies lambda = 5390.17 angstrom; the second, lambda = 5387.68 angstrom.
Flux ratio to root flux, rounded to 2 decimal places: 1.54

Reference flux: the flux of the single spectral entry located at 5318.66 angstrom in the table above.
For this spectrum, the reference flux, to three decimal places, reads 2.332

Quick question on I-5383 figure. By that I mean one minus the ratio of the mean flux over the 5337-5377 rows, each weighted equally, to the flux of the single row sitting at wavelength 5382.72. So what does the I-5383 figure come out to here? -0.01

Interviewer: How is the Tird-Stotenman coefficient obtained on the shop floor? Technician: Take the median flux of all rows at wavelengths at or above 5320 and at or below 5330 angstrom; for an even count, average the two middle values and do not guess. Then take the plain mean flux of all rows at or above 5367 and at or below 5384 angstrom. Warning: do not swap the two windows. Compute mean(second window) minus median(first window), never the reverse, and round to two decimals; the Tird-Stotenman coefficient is 0.13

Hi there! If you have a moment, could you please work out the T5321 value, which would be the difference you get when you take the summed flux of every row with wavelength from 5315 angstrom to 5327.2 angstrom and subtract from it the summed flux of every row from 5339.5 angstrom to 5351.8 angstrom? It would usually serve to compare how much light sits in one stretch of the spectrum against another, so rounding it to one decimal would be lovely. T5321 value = -1.3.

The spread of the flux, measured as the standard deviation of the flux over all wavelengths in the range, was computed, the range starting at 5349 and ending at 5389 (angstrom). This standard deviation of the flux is 0.12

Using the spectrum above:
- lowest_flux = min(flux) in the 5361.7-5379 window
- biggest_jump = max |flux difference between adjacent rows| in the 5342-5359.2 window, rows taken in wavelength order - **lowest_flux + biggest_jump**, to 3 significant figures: 2.38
